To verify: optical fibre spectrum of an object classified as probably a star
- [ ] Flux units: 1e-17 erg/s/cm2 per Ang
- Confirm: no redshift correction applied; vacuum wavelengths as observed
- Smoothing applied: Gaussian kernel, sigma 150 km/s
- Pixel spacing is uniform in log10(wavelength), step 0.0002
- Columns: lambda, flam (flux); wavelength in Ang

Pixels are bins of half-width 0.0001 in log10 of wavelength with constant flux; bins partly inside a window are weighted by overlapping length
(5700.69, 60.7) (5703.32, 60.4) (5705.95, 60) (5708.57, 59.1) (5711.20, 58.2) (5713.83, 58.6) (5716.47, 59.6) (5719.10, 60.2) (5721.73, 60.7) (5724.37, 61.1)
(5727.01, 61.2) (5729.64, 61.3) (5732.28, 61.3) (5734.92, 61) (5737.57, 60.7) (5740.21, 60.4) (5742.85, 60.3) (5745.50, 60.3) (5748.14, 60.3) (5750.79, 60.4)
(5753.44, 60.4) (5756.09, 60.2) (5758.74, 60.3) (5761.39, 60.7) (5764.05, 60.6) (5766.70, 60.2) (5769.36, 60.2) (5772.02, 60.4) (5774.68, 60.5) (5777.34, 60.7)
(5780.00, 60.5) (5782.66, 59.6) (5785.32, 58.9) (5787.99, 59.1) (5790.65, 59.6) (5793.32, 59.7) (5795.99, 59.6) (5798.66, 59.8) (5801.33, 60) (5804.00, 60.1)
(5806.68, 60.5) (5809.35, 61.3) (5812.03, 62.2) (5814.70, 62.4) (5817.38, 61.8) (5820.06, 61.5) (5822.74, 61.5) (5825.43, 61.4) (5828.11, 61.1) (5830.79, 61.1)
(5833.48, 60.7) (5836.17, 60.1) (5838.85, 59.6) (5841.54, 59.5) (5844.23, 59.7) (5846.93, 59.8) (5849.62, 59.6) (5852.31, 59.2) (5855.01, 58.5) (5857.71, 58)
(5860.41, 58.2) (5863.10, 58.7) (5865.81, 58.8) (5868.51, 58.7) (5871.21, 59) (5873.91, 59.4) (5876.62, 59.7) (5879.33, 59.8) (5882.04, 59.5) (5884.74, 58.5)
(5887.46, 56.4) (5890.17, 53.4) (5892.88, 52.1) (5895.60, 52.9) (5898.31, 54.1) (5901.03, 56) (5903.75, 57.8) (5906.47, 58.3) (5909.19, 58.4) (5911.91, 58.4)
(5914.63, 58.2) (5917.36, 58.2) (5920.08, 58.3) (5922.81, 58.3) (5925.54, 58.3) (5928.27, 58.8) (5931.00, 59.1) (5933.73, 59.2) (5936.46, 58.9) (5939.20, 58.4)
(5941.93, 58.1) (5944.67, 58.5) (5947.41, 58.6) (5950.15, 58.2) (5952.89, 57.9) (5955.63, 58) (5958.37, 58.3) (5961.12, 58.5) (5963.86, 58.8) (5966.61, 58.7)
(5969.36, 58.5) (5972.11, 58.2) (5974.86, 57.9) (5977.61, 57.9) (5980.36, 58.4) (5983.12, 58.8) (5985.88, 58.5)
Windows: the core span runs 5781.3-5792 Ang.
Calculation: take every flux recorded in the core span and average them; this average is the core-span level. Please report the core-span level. 59.3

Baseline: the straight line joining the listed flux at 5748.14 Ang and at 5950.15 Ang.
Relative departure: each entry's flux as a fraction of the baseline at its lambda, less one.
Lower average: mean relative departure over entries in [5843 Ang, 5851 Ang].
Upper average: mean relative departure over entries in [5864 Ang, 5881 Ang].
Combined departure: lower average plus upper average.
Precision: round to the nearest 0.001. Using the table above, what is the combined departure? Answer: 0.011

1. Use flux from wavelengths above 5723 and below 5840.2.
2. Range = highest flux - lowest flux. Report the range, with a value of 3.5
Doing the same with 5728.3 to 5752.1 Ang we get 1.0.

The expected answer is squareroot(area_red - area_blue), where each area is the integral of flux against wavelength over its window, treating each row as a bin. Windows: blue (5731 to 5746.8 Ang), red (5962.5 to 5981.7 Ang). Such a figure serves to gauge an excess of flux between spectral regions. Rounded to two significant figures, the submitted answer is 13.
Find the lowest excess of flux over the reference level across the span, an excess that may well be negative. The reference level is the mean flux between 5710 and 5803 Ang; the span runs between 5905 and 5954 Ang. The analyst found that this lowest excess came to -2.3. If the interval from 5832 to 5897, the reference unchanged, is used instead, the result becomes -8.1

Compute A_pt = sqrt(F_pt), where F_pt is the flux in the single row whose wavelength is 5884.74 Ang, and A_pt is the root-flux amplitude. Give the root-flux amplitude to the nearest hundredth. 7.65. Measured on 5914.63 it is 7.63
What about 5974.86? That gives 7.61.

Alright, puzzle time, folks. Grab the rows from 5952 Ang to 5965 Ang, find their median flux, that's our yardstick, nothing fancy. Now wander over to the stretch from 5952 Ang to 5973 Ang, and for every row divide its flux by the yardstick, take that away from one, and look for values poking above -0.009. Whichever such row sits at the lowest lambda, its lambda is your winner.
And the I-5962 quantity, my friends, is 5952.89 Ang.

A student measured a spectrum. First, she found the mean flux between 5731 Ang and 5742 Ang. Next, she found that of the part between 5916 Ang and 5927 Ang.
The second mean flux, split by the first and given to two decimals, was 0.96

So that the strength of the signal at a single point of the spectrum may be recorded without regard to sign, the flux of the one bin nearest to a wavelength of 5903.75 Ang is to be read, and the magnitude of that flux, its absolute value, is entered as 57.8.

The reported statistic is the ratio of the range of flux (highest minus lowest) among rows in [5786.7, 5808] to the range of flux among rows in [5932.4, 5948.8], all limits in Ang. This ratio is 1.3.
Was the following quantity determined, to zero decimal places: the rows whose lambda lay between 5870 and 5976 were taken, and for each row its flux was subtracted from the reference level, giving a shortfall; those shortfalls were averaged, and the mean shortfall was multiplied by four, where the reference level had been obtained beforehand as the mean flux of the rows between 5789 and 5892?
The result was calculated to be 7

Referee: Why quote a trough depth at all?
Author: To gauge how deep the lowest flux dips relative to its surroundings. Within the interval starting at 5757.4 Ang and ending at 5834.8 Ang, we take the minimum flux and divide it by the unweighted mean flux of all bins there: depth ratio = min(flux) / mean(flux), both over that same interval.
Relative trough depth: 0.973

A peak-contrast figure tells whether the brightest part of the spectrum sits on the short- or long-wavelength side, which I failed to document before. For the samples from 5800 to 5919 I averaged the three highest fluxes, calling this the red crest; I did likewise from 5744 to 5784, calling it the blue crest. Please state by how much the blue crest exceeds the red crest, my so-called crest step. -1.5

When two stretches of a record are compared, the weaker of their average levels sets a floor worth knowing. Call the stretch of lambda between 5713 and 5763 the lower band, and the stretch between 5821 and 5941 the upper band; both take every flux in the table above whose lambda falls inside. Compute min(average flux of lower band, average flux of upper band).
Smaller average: 58.5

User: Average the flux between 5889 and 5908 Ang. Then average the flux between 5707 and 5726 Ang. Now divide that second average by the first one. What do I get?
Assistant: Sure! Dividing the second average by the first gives 1.09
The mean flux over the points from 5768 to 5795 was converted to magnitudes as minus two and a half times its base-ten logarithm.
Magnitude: -4.44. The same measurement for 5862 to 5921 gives -4.40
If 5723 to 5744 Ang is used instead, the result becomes -4.46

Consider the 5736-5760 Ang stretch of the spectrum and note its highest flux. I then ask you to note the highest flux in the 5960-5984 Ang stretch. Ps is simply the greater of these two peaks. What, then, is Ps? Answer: 60.7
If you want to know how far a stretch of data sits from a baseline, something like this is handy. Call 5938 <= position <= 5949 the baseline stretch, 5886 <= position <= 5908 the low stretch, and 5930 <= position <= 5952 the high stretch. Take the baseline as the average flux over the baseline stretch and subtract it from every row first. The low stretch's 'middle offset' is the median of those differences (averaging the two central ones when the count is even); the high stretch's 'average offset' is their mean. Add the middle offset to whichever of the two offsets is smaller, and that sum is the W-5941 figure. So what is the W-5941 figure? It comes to -6.7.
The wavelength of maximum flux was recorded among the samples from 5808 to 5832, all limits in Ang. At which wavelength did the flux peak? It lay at 5814.70 Ang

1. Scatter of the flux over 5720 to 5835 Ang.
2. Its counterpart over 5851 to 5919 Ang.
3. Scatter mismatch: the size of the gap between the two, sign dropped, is 1.4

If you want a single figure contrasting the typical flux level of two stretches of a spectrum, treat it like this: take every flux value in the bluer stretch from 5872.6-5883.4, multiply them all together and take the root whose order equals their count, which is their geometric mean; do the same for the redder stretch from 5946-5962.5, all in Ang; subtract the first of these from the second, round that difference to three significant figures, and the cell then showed -1.35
